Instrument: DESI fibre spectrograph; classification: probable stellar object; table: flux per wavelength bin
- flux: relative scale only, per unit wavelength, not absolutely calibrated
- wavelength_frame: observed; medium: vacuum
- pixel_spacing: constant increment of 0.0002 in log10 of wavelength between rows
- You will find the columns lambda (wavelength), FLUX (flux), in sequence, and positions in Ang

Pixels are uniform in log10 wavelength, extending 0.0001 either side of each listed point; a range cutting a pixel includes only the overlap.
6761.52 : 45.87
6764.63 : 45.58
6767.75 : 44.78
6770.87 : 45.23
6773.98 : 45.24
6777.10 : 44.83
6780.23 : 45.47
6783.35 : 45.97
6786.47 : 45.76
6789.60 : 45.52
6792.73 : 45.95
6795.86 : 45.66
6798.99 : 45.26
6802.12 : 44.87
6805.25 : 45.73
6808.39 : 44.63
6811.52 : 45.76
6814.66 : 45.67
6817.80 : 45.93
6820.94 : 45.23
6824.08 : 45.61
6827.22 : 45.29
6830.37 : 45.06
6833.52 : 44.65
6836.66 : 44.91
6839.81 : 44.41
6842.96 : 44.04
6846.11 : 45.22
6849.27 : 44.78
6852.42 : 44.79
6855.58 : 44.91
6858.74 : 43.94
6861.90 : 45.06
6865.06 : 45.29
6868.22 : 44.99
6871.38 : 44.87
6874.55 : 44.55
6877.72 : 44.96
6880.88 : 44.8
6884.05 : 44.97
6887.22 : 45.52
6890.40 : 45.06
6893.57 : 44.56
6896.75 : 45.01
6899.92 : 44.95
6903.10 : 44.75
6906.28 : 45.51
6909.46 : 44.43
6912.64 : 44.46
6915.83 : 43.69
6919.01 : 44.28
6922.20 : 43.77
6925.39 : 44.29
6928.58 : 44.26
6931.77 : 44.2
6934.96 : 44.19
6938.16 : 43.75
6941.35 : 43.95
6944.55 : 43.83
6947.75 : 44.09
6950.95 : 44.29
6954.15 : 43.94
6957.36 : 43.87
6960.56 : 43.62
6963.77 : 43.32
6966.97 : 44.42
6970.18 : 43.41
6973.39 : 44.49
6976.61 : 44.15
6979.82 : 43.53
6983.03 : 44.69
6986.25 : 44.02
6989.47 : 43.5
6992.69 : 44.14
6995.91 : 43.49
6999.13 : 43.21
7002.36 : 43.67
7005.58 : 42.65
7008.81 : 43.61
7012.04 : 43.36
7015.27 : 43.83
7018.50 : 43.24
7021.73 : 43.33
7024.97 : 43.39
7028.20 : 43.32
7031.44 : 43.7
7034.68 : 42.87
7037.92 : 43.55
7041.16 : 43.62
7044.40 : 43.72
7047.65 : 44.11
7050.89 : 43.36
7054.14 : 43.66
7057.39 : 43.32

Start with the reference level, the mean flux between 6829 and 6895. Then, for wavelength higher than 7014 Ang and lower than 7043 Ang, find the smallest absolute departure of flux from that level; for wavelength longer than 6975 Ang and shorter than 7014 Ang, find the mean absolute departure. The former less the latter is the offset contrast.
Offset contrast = -0.2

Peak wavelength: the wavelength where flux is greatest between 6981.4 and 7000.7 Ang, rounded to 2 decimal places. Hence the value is 6983.03 Ang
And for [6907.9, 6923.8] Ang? 6912.64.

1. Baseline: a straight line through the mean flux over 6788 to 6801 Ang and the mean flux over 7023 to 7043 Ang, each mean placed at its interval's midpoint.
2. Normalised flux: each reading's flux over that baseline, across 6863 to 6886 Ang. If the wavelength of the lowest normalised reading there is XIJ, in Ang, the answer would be 6874.55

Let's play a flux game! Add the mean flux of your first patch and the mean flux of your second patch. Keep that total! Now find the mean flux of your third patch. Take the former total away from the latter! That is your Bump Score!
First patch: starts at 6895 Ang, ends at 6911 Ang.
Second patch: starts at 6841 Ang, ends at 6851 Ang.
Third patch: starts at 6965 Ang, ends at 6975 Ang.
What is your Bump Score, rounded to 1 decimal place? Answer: -45.5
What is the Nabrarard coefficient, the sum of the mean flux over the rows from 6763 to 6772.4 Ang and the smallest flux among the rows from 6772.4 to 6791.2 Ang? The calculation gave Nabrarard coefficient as 90.0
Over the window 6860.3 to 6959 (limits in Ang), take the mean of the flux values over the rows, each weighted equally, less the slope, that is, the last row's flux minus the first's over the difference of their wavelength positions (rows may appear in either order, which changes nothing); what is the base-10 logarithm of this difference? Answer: 1.65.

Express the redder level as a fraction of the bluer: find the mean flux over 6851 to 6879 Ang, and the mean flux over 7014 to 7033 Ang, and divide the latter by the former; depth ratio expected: 0.970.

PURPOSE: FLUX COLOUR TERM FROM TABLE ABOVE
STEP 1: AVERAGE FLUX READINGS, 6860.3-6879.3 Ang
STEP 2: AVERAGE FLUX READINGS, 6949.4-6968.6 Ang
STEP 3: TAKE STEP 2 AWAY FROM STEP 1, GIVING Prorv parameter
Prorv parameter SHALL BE 1.04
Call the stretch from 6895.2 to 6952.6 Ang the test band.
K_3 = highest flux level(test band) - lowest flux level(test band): 1.82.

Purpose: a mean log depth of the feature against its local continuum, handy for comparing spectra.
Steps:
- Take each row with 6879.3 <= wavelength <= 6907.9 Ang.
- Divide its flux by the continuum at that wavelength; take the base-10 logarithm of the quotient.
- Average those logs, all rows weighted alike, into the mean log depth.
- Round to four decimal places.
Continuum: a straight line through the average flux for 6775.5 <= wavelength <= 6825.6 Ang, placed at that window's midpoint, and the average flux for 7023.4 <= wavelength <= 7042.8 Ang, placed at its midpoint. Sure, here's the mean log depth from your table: 0.0034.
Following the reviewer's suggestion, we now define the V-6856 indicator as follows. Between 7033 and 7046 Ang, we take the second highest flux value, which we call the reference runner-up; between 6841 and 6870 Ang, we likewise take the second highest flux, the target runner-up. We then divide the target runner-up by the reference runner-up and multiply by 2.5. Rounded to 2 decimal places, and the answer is 2.59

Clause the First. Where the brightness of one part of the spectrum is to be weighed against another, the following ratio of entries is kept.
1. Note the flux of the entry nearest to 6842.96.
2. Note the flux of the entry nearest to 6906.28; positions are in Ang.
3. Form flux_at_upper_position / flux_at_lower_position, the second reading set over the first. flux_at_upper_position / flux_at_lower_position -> 1.03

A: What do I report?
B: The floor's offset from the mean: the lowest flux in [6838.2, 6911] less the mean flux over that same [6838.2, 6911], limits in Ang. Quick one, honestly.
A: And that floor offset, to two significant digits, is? -0.90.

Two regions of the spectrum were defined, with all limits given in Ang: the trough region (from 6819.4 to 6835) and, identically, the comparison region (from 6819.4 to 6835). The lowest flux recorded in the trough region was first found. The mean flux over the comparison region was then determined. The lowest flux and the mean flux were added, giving 89.8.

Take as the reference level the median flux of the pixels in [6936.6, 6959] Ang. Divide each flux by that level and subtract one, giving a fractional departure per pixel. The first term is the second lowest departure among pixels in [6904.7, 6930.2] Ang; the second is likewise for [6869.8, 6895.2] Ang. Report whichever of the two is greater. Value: 0.0141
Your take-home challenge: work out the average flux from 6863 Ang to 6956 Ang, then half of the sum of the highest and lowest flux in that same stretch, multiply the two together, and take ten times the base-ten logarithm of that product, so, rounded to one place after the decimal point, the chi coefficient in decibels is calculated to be 33.0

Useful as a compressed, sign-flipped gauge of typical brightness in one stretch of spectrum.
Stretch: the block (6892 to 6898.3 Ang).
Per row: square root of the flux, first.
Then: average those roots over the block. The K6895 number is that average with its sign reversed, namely -6.69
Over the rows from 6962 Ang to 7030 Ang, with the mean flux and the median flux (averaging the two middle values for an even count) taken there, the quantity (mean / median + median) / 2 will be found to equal 22.3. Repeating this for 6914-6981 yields 22.5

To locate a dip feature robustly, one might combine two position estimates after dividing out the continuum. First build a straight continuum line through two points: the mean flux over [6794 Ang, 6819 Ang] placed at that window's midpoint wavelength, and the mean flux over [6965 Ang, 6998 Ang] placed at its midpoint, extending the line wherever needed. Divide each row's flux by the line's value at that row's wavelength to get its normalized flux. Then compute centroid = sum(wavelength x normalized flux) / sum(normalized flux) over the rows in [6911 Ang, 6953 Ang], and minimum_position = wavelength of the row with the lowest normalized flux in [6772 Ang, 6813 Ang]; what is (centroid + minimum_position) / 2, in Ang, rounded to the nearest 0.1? 6854.4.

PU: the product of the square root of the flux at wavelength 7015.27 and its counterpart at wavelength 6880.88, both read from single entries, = 44.3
